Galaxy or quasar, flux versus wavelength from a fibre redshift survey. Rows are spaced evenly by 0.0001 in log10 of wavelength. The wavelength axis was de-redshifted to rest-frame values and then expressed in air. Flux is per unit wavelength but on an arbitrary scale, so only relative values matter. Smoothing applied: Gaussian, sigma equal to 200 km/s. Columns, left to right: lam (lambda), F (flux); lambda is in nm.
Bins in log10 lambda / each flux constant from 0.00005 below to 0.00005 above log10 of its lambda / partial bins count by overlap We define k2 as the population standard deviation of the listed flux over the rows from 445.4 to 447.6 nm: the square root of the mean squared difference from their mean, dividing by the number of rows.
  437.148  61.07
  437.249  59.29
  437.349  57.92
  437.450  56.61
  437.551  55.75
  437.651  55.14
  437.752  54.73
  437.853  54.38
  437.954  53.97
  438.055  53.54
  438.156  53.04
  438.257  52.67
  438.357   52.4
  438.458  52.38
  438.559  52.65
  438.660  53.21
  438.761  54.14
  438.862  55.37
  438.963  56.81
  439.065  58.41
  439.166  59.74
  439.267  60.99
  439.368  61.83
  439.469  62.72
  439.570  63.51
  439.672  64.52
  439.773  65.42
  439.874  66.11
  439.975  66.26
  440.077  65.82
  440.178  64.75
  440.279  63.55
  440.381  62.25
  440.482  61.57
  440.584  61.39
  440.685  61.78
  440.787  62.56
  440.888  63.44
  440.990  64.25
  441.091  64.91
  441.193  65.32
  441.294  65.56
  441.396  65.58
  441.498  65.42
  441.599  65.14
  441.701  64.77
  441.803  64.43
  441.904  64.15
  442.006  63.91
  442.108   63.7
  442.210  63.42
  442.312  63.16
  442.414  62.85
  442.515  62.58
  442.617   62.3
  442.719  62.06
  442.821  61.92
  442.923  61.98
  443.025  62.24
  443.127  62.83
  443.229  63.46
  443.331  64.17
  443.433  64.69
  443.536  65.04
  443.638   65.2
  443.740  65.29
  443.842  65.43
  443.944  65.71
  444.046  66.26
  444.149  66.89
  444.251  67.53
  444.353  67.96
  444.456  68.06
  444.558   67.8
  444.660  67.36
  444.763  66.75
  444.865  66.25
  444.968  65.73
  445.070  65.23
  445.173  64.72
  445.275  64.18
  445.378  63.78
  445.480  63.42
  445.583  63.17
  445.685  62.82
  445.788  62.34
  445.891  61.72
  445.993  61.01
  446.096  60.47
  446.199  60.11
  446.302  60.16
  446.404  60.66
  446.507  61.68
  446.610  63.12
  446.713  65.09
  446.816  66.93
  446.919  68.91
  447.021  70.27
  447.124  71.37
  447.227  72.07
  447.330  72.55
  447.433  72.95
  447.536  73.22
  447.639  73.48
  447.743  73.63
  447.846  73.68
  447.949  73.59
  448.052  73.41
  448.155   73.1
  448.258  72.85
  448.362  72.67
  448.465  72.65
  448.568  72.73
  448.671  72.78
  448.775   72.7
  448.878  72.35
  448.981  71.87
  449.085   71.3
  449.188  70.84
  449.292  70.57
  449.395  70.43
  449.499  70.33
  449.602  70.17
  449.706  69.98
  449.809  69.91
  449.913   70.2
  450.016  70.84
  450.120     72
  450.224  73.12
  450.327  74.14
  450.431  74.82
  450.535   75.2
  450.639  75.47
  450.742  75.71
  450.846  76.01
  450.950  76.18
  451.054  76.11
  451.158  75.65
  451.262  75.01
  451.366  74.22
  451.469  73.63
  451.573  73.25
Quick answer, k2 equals 4.7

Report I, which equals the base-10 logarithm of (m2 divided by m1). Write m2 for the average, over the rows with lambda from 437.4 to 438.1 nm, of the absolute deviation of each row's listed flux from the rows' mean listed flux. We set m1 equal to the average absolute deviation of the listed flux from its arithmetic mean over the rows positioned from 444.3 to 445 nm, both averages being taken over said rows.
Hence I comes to 0.0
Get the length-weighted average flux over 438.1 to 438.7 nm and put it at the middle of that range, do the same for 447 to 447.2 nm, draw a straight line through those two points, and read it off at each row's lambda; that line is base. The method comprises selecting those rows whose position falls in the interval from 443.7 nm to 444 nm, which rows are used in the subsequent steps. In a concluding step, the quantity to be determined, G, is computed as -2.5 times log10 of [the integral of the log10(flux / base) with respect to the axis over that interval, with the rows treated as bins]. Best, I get 6.46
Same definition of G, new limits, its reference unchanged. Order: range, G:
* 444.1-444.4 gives 5.81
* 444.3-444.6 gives 5.79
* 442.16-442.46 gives 5.86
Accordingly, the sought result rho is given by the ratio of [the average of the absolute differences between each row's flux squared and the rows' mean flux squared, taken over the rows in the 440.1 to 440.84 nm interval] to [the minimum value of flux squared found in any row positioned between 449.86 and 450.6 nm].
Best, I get 0.023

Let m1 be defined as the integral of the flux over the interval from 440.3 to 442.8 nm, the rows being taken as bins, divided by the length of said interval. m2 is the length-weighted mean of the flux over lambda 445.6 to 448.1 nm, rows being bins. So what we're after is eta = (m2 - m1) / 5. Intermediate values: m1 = 63.6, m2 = 67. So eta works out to 0.7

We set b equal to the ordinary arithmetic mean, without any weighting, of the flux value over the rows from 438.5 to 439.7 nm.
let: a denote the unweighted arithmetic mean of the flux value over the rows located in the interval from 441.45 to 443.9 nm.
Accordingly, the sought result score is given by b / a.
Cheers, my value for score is 0.92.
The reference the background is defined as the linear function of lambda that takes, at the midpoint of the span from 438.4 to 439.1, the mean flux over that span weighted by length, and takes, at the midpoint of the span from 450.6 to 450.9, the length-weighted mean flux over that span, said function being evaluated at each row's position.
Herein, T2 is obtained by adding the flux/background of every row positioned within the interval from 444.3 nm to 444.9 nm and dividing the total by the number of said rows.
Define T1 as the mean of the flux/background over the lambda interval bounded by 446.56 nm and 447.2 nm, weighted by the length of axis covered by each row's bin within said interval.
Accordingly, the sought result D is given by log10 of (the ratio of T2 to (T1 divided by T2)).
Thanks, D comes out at 0.039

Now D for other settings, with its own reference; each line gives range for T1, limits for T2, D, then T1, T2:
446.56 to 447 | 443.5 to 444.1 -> 0.042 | 0.96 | 1.03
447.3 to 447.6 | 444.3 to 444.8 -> 0.018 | 1.04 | 1.04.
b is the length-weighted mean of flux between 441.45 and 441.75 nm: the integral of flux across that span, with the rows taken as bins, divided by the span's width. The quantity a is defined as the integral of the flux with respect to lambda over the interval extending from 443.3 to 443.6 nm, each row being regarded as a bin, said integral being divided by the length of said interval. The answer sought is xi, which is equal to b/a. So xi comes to 1.01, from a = 64.5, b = 65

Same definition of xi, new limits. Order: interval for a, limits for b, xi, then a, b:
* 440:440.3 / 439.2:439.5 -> 0.95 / 65.0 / 62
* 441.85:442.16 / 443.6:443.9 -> 1.02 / 63.9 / 65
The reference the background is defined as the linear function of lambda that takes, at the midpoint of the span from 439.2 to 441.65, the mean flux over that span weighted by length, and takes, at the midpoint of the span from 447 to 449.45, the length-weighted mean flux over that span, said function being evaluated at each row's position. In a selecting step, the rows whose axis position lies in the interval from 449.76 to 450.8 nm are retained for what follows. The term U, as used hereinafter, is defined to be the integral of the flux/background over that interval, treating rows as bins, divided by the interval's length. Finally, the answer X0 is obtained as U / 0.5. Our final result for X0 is 1.96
